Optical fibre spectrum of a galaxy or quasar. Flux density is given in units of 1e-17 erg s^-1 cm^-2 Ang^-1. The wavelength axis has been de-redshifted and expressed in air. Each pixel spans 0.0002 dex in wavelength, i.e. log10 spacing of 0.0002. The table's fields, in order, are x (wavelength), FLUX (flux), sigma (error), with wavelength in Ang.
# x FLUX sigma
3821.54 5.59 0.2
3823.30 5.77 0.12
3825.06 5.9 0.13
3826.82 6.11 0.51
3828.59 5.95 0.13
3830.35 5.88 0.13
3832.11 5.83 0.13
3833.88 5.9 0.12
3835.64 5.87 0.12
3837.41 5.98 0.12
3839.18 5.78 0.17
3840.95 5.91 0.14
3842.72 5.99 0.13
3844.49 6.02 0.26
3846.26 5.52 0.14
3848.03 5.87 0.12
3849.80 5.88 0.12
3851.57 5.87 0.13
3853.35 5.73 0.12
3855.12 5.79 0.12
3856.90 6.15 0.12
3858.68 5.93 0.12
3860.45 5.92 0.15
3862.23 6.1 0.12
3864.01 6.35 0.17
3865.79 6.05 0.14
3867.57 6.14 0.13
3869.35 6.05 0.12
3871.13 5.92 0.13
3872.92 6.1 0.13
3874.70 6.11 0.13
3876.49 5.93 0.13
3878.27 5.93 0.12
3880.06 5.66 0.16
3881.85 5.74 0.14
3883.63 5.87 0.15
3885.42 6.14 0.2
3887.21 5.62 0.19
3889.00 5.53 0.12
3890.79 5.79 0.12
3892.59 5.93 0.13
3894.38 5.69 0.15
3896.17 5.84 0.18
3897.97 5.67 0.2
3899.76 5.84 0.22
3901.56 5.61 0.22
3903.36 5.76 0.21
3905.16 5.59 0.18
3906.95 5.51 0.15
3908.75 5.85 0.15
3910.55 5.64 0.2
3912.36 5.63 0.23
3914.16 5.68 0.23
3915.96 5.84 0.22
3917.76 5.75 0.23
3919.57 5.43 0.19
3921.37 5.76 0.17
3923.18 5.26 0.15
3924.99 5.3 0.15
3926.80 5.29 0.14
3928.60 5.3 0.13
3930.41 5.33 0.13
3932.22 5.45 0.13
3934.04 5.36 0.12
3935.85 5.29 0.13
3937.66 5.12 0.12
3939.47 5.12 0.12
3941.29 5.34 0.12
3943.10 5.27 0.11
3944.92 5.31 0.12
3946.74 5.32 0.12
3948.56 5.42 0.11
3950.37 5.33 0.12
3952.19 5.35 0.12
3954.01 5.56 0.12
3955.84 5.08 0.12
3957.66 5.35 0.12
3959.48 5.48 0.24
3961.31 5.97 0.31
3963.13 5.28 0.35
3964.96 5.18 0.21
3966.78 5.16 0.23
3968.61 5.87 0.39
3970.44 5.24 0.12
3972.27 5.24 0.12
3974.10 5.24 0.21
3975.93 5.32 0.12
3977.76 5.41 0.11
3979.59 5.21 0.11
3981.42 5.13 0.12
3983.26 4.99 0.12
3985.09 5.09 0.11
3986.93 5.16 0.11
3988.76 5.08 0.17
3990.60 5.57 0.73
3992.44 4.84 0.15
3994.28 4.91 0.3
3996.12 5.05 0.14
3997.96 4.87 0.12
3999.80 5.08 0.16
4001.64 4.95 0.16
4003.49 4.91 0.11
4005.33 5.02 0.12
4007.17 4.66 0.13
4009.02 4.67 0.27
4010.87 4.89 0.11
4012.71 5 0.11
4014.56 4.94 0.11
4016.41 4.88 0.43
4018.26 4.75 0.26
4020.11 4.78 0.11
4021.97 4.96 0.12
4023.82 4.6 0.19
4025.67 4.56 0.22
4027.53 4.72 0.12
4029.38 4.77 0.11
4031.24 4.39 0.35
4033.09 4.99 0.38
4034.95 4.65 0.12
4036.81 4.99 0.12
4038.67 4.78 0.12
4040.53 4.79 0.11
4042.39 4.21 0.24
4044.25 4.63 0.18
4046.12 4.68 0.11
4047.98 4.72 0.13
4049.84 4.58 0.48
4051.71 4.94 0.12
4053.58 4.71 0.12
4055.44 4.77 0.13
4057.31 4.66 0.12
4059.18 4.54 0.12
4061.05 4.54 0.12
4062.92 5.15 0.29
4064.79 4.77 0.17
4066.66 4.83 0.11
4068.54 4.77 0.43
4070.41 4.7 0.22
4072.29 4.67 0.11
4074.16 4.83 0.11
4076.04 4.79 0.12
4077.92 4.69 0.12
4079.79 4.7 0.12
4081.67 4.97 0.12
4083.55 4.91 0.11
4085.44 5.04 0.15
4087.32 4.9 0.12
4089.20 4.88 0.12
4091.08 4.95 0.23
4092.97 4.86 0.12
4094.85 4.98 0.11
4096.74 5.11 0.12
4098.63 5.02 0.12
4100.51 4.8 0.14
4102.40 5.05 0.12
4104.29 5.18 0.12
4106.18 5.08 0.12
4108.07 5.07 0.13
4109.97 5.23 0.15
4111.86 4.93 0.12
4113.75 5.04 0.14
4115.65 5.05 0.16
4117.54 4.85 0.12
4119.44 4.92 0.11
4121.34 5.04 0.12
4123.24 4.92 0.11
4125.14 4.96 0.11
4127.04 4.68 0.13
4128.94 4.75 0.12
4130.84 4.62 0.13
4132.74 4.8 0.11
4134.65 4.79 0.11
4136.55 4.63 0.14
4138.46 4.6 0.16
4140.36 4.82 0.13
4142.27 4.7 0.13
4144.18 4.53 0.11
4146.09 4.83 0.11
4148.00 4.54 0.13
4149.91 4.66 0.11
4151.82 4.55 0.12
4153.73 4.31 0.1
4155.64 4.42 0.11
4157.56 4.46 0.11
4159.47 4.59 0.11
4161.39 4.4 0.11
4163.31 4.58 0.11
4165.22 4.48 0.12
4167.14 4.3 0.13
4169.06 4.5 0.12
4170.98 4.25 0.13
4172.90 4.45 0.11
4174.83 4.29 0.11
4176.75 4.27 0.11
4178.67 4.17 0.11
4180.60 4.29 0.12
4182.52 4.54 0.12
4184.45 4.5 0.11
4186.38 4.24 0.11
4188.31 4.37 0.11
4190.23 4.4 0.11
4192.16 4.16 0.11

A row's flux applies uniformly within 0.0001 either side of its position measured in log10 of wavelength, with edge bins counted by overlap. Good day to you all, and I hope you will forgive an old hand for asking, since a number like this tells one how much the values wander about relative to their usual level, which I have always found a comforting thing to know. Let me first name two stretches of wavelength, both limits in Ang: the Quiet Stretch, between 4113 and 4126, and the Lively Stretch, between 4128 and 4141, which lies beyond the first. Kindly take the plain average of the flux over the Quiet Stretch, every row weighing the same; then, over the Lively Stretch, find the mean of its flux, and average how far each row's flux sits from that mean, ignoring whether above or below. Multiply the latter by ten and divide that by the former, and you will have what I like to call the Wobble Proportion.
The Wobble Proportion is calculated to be 0.17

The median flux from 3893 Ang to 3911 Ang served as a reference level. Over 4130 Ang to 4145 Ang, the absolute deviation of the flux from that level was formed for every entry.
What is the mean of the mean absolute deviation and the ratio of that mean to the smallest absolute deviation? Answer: 1.07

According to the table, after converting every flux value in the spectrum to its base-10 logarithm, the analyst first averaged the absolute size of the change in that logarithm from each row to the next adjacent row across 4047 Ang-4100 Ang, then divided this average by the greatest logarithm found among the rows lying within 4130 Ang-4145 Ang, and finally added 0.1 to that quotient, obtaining 0.118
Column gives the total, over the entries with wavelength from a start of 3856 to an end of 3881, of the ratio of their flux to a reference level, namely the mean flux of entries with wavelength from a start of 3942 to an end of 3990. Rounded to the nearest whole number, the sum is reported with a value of 16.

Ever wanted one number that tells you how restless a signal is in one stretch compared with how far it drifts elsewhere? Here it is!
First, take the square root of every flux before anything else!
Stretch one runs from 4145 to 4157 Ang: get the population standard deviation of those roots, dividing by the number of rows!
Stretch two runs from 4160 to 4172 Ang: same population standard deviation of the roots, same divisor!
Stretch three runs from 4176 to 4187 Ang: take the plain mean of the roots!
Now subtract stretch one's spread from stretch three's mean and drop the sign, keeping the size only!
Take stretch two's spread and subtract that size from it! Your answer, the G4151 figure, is -2.02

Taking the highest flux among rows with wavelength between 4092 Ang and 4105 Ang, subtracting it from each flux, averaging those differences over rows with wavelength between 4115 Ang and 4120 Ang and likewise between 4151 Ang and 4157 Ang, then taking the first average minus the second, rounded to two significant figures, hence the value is 0.51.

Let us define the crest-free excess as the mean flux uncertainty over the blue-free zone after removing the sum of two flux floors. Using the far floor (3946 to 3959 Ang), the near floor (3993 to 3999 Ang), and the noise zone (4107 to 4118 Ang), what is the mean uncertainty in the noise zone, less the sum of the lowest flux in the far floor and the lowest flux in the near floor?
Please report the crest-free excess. -9.8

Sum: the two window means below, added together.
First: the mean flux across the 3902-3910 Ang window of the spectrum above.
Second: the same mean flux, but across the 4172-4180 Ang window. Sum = 10.0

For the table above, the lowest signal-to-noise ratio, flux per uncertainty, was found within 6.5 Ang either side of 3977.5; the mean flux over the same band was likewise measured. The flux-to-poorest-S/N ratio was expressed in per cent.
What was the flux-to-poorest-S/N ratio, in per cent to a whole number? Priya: 21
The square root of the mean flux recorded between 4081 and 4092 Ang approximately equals 2.22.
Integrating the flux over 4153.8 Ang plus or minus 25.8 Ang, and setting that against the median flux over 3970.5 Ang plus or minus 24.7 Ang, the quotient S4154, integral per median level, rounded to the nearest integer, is 45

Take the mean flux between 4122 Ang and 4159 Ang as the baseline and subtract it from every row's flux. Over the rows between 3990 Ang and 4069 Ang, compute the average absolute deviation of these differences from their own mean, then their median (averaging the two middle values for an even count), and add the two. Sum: 0.28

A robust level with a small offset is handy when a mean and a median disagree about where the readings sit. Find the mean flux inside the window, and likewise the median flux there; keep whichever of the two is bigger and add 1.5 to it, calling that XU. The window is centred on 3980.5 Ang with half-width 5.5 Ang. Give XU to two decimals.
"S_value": 6.69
